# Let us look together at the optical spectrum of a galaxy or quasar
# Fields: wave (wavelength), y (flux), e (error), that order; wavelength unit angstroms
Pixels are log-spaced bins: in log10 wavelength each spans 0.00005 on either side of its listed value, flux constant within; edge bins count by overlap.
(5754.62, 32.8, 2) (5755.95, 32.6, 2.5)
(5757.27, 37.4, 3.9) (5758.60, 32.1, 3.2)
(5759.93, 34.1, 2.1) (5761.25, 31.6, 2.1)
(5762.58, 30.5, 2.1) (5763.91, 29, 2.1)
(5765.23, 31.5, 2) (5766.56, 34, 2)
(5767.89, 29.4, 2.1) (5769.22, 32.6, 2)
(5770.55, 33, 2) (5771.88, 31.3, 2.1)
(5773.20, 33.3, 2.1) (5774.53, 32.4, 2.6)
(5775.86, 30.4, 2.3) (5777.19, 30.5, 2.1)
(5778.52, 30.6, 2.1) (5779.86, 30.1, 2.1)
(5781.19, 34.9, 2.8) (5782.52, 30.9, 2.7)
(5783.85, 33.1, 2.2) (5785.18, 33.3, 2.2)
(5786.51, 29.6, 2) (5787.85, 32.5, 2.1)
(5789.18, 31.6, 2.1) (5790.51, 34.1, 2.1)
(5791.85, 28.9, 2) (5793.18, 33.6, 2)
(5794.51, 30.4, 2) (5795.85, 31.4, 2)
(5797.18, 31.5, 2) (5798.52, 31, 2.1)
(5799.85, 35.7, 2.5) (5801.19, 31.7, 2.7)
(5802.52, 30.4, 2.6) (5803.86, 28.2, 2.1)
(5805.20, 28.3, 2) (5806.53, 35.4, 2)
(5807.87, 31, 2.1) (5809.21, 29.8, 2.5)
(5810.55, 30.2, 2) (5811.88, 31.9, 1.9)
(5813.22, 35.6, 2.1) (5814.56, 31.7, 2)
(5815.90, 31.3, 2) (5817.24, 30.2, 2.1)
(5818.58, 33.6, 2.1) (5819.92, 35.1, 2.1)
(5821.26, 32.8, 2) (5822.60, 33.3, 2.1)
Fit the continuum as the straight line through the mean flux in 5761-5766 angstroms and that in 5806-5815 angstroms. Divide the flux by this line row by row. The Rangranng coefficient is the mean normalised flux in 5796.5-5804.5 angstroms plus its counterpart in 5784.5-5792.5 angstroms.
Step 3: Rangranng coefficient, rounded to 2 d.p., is 1.99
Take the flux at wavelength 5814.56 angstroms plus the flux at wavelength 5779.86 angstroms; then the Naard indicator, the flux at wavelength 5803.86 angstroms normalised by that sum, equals 0.46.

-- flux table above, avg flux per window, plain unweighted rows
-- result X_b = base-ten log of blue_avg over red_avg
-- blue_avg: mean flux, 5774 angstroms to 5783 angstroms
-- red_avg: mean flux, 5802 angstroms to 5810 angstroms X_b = 0.012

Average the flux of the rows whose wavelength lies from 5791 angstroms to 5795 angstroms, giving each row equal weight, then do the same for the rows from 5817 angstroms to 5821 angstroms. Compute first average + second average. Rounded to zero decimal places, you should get 64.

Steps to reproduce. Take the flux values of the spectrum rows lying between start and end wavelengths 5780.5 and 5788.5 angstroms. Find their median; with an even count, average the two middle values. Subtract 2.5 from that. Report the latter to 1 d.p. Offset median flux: 30.3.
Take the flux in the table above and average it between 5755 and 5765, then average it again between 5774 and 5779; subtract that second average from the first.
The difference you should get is 1.5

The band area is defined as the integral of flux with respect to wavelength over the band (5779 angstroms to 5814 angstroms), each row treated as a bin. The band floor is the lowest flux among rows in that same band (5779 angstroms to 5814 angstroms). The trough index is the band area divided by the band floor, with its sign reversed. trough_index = -39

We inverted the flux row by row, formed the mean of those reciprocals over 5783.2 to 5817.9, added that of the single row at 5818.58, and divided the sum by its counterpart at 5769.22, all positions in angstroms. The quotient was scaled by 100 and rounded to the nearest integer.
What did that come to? 201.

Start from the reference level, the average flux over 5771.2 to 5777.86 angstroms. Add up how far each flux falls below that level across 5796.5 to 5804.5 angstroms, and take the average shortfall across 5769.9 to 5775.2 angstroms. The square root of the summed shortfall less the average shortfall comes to 1.4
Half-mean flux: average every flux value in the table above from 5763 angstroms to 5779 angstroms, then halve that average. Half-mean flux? 15.8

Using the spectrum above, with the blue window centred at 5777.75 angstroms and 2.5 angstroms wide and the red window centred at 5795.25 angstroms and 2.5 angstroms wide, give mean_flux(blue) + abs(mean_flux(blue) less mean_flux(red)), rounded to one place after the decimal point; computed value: 30.9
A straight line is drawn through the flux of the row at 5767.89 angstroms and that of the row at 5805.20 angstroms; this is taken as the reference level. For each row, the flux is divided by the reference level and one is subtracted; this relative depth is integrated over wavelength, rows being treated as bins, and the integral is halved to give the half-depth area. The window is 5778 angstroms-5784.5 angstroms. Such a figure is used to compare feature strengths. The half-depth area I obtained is 0.33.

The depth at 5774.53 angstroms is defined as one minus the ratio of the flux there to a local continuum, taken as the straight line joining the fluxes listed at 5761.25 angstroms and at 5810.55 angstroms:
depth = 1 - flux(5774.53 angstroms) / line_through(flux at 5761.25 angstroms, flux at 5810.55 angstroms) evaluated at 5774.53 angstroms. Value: -0.038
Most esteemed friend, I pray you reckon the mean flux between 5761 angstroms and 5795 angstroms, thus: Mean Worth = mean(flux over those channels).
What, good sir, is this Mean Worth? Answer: 31.7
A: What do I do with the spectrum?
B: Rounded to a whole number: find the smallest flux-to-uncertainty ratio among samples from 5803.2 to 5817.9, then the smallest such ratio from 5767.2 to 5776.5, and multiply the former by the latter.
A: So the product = 149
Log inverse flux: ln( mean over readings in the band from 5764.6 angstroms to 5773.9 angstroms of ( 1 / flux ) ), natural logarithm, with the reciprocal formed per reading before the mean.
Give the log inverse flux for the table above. -3.469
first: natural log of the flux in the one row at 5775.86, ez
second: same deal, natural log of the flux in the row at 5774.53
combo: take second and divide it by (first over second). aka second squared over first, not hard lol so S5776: 3.54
